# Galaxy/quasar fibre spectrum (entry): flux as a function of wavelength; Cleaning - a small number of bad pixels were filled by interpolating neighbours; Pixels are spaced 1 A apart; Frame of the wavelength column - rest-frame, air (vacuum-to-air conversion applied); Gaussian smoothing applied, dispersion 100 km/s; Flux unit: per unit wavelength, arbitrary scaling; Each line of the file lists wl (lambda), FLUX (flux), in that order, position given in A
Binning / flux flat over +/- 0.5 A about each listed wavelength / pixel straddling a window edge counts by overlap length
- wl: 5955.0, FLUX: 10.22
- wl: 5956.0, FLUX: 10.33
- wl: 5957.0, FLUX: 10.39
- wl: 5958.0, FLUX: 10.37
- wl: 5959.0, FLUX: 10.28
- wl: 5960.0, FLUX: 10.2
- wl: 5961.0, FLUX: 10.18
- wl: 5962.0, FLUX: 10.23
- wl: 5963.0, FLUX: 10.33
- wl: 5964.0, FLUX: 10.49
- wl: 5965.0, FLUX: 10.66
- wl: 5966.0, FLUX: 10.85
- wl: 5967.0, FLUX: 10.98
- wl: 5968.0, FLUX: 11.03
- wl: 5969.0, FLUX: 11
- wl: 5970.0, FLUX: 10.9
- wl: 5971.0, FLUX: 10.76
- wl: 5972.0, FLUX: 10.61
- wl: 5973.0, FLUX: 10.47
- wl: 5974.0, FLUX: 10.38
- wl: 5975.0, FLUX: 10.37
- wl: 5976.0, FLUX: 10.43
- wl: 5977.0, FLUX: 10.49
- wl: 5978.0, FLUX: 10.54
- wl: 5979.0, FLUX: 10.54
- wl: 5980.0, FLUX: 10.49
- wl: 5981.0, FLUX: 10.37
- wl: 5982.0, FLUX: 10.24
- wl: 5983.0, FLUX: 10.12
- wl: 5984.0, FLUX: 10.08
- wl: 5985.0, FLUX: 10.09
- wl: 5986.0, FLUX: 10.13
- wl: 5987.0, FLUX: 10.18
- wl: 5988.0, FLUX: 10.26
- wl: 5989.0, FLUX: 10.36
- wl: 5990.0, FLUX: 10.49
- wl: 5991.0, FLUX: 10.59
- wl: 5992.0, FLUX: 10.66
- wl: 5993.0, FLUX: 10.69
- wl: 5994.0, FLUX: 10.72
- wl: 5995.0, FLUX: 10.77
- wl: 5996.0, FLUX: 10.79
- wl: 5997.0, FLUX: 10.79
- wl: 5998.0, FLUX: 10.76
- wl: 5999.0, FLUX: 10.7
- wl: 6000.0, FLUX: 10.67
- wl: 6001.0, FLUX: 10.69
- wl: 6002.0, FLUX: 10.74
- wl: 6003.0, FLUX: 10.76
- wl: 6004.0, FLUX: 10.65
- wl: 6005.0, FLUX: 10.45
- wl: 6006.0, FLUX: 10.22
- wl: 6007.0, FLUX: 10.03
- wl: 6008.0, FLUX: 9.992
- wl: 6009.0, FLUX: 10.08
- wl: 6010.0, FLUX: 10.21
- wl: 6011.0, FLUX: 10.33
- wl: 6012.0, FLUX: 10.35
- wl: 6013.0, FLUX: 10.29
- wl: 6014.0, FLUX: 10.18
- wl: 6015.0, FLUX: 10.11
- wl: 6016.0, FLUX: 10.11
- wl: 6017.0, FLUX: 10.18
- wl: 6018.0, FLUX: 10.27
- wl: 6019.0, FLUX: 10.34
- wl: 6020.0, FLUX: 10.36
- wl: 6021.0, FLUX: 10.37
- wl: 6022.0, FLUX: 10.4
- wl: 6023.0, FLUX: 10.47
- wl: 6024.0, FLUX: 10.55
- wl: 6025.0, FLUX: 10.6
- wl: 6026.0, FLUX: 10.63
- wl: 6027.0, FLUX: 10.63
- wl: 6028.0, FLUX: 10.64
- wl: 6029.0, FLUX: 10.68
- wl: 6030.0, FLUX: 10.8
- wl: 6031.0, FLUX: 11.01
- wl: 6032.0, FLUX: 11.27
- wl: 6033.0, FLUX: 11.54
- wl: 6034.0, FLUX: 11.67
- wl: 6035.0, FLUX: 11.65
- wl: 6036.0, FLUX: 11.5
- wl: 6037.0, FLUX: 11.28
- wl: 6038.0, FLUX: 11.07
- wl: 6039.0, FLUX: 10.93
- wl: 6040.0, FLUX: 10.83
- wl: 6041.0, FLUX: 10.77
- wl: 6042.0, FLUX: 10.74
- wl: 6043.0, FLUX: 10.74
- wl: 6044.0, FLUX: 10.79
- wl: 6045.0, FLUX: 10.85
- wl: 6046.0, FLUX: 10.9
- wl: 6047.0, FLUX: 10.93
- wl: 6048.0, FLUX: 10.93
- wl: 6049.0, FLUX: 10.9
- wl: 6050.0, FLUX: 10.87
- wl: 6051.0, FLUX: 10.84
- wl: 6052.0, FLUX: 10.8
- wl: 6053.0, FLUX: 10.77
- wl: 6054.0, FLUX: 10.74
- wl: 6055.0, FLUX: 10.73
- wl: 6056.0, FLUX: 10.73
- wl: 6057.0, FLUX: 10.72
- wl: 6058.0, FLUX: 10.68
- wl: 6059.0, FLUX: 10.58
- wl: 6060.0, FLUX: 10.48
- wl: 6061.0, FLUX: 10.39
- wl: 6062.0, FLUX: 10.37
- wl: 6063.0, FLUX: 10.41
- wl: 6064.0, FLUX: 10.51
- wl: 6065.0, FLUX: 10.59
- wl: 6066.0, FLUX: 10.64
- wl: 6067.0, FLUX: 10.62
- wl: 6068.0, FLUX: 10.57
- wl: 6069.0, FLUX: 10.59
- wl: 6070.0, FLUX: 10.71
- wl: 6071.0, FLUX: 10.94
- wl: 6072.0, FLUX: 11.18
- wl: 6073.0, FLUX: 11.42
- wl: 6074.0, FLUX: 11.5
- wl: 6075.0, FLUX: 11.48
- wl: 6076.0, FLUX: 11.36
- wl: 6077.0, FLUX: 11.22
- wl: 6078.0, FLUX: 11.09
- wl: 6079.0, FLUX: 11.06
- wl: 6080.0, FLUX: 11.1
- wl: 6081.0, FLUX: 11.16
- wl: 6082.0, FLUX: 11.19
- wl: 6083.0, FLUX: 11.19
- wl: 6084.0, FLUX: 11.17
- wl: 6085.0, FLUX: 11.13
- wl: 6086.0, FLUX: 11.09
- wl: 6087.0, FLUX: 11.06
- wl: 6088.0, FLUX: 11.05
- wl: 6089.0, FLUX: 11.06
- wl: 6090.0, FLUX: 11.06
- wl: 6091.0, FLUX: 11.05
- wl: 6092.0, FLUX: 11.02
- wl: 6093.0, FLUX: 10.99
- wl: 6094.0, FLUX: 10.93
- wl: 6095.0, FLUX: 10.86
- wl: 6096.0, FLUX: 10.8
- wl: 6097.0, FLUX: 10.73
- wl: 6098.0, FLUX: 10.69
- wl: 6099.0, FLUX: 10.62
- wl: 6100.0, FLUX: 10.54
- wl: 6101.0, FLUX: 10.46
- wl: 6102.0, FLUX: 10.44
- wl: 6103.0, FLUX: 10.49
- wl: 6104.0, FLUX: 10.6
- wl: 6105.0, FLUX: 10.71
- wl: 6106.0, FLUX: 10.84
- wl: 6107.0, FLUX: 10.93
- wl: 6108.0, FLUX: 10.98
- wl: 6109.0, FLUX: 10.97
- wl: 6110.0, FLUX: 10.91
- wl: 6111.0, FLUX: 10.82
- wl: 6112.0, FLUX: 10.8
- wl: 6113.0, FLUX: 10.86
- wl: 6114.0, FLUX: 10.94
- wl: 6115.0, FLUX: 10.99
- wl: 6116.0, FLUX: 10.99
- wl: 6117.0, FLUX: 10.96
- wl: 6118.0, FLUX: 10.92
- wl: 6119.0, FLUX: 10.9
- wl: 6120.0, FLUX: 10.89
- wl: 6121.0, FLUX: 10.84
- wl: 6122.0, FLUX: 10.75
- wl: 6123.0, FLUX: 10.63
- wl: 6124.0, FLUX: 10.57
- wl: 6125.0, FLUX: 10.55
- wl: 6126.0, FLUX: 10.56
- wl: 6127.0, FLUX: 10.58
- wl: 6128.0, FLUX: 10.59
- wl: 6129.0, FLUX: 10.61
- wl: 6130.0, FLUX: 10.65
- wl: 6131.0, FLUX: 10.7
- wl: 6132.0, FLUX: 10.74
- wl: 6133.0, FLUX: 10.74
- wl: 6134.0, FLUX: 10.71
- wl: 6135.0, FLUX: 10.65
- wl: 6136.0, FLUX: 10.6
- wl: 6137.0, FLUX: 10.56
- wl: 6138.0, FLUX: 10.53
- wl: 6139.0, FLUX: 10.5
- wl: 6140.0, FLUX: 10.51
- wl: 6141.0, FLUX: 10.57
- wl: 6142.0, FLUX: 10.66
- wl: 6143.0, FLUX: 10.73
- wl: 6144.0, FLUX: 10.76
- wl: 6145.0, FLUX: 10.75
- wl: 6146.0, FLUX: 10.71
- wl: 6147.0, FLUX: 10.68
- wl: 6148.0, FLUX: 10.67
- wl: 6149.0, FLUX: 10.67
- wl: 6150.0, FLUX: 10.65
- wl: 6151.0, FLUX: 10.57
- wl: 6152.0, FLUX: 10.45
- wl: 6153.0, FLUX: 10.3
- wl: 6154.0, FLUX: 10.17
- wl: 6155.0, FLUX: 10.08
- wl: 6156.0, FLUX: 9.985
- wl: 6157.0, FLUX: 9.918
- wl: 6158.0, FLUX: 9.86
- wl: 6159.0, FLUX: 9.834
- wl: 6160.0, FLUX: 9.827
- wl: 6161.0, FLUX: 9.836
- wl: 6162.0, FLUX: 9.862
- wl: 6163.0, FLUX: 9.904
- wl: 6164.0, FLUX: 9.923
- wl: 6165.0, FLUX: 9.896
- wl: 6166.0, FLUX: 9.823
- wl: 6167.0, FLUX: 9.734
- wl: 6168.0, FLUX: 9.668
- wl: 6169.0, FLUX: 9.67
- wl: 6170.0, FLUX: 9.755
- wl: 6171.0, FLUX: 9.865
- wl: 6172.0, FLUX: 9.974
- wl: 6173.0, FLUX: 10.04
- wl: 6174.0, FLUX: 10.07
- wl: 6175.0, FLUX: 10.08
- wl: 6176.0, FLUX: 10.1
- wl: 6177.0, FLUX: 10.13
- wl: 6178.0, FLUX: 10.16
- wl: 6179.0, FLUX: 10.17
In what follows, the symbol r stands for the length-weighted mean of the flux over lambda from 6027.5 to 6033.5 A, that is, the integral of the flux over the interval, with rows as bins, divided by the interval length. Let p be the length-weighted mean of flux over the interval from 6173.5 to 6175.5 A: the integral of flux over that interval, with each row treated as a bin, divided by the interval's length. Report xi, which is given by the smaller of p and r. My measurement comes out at 10.1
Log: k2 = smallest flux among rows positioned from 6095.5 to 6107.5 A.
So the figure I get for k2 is 10.44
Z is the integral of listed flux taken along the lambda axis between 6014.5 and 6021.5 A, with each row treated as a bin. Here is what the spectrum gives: 72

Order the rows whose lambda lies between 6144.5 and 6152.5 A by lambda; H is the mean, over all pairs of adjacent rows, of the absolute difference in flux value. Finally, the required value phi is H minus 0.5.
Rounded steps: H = 0.04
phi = -0.457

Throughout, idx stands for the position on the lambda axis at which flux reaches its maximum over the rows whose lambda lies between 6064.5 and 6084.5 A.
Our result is 6074.0 A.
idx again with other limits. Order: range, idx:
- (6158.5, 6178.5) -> 6178.0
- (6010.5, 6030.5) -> 6030.0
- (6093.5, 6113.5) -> 6108.0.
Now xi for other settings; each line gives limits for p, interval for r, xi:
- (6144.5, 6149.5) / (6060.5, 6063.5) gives 10.4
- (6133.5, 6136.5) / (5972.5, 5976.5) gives 10.4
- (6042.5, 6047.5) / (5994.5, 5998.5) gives 10.8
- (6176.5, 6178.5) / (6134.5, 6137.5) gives 10.1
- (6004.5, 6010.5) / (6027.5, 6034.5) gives 10.2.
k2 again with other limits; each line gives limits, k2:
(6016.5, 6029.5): 10.18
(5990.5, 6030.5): 9.992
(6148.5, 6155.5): 10.08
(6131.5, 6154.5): 10.17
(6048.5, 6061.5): 10.39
